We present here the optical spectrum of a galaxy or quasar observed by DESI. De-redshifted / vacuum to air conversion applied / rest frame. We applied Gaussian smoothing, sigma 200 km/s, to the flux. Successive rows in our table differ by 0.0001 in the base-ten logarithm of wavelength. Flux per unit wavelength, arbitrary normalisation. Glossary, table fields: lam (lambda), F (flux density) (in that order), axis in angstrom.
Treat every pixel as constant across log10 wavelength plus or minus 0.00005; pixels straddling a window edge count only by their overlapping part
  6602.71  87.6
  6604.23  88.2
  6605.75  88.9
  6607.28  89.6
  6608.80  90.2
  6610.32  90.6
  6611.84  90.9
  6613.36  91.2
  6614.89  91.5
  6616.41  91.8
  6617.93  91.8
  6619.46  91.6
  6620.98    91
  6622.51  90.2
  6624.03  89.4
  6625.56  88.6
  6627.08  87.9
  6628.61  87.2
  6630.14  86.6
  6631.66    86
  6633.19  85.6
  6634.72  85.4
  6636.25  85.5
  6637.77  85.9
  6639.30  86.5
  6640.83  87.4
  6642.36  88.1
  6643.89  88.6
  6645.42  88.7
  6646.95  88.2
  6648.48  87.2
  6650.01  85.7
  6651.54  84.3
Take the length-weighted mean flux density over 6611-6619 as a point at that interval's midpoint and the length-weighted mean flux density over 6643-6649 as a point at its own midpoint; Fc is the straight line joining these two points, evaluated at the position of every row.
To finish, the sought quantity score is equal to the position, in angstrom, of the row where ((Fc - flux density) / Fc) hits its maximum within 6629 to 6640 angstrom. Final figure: 6634.72 angstrom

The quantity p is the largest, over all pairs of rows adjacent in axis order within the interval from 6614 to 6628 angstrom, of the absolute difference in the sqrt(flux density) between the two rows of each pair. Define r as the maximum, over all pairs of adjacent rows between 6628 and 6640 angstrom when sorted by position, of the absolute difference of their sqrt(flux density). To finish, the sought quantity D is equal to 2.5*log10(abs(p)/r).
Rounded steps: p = 0.042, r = 0.032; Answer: 0.29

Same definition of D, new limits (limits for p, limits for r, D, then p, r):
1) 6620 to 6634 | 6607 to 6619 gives 0.32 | 0.042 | 0.032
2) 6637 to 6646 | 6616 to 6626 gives 0.14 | 0.048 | 0.042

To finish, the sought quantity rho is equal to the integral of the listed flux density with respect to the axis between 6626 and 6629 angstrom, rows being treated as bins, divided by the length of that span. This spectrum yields 87.8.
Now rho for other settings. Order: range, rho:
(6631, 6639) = 85.7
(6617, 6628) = 90.1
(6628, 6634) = 86.3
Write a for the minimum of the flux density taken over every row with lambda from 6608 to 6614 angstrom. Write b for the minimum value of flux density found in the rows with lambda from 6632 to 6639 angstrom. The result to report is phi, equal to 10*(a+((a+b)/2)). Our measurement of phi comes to 1780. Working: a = 90.2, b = 85.4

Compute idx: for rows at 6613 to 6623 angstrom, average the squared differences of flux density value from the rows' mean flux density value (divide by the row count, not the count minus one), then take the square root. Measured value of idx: 0.5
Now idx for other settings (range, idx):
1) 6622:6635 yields 1.6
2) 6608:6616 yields 0.5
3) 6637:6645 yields 1.0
